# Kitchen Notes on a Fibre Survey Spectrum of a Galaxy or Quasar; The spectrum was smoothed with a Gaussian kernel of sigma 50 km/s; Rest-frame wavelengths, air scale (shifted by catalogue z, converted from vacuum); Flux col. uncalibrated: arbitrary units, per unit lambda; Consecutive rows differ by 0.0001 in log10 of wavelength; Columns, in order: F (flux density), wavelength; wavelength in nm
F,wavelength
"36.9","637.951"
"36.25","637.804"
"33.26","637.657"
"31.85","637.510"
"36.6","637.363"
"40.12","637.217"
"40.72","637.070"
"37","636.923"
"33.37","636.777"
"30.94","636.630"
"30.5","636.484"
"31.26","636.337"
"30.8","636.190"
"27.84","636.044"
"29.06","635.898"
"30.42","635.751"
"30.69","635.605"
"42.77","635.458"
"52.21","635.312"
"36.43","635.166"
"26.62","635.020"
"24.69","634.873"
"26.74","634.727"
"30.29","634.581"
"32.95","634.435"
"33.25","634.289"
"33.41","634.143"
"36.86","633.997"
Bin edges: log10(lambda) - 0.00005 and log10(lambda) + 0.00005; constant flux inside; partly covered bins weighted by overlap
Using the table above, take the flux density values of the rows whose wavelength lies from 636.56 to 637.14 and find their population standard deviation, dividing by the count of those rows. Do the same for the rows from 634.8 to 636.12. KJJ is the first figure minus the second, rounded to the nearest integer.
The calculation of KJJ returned -5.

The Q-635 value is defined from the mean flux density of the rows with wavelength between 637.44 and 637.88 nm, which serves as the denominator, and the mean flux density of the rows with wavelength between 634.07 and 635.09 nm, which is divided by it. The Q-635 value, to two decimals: 0.88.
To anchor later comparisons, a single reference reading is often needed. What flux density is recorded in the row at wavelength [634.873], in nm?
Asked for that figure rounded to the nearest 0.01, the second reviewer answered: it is 24.69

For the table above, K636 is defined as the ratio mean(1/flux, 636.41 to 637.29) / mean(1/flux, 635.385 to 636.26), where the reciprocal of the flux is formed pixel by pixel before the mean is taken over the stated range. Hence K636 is 0.90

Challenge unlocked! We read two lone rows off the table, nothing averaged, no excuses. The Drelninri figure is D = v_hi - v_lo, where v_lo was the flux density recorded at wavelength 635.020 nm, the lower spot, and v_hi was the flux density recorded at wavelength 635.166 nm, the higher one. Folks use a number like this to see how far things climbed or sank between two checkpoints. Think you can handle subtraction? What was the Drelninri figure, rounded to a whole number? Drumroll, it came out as 10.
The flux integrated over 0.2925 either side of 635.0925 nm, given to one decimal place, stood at 20.5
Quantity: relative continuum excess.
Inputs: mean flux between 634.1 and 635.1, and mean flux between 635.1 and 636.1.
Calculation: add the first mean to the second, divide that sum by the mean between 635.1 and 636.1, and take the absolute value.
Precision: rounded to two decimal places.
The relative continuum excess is 1.83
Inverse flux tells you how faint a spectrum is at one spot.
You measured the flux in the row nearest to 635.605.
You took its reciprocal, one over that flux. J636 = 0.033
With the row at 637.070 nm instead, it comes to 0.025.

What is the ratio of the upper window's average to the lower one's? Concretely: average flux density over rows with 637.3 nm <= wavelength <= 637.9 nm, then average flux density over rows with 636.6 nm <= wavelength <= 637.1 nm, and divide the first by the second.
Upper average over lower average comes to 0.97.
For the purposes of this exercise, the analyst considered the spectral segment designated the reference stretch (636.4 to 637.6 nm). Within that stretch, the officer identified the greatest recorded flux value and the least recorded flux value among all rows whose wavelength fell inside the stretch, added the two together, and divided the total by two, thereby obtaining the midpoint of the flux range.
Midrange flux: 36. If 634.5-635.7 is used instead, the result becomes 38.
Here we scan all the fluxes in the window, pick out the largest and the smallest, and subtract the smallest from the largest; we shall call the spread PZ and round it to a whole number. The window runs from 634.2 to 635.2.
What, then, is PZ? 12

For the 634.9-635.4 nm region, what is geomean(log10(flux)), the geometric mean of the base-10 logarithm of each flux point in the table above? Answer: 1.56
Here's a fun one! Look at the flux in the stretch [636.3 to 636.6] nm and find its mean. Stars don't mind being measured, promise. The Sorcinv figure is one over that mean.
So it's 0.0324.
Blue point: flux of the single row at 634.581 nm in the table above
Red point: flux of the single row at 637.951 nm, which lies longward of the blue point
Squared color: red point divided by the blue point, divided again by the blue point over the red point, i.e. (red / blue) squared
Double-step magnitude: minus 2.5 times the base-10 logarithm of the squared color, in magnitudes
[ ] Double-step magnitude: -0.43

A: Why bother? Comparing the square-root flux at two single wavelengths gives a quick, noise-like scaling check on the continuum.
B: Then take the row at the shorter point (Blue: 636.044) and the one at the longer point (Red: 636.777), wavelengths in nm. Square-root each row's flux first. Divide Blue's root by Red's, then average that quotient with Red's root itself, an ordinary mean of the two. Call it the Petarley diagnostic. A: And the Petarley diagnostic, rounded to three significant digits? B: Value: 3.35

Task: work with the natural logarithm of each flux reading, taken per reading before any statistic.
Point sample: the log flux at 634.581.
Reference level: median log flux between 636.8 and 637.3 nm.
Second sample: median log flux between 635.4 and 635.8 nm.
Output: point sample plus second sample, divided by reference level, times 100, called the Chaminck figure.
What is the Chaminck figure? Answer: 185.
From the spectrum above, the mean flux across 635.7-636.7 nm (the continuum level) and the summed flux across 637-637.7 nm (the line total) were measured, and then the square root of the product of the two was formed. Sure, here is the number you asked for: 74.1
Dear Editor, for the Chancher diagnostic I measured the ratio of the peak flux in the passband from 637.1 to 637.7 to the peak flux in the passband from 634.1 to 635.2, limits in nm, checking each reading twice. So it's 1.10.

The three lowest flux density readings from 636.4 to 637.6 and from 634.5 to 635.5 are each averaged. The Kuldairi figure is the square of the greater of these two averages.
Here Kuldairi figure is 967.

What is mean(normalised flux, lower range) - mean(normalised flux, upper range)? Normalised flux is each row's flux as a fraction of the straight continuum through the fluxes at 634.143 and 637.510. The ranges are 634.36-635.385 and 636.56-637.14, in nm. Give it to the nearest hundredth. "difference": -0.11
